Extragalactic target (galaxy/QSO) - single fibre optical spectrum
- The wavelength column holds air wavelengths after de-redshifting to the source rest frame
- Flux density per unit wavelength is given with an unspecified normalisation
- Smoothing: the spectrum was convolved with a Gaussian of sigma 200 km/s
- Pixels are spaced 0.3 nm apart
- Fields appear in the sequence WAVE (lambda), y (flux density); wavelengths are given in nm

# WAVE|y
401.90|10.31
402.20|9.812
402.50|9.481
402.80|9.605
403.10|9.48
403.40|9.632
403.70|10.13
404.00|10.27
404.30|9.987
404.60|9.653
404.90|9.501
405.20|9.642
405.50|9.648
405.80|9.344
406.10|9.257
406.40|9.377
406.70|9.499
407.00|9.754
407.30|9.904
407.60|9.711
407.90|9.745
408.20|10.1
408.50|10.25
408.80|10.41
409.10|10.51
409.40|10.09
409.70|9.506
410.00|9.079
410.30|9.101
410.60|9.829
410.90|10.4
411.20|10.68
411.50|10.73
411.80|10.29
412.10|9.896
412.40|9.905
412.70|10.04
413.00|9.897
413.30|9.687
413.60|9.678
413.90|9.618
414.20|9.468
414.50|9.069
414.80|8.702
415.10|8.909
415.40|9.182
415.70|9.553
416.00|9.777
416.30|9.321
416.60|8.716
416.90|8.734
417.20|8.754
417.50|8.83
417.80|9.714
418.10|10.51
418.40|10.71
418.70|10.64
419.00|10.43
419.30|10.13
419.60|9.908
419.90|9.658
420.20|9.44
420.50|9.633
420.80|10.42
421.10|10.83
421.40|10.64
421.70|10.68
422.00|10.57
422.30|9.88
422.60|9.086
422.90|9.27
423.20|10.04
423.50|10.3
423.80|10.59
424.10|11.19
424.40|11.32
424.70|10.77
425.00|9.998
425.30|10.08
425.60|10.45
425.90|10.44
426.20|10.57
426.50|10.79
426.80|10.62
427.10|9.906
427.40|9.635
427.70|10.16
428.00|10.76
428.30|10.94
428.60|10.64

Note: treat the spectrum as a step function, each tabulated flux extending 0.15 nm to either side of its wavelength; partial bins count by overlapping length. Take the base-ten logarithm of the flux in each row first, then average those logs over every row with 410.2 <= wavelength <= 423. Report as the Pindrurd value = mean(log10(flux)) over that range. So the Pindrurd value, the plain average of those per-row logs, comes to 0.99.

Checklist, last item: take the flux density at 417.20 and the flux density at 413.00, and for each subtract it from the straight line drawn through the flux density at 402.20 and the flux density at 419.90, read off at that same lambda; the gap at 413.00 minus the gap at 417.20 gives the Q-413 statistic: -1.1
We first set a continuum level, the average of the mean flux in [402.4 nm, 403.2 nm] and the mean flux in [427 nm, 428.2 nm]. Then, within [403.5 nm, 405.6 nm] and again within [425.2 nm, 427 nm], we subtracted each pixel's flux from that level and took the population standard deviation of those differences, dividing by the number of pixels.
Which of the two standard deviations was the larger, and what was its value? 0.27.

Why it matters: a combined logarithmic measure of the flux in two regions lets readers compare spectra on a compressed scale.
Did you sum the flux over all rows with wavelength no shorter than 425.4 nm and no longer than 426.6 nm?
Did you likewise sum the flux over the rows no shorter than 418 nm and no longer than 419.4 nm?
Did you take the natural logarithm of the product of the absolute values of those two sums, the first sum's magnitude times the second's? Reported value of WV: 7.70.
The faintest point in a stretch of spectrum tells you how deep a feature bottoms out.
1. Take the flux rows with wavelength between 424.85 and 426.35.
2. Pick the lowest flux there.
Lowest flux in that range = 9.998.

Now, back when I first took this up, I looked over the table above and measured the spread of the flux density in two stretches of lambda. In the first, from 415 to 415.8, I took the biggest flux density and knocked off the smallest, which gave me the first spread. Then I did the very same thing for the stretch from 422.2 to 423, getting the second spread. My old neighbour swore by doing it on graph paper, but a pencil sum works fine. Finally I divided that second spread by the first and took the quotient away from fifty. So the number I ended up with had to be 48.8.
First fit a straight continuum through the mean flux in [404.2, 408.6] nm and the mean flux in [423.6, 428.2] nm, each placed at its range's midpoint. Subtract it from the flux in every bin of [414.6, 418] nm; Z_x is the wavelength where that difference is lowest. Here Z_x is 416.60 nm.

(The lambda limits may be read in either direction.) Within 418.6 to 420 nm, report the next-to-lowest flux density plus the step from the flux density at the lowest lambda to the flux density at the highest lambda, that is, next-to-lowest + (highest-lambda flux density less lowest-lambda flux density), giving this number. 8.9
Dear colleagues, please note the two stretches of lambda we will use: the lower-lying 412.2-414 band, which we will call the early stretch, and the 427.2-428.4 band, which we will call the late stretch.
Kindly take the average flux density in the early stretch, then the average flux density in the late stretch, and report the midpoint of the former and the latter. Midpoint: 10.1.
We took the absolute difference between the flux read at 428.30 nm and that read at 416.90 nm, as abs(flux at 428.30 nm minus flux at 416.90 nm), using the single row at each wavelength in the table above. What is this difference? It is 2.2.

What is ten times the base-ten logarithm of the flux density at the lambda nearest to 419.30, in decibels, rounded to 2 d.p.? 10.06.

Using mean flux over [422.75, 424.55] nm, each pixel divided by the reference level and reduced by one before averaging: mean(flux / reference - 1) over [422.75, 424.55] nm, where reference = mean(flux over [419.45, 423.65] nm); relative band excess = 0.043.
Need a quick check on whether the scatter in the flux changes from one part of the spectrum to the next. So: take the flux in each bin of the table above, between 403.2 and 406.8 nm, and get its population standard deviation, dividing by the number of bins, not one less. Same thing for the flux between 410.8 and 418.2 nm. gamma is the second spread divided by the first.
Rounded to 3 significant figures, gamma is 2.05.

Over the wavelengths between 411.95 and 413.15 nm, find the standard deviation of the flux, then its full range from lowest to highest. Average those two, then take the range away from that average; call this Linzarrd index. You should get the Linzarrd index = -0.04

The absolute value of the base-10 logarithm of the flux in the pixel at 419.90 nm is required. 0.98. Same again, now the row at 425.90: 1.02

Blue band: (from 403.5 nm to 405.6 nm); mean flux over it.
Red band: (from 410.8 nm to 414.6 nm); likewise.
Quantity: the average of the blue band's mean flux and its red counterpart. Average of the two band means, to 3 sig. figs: 9.89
